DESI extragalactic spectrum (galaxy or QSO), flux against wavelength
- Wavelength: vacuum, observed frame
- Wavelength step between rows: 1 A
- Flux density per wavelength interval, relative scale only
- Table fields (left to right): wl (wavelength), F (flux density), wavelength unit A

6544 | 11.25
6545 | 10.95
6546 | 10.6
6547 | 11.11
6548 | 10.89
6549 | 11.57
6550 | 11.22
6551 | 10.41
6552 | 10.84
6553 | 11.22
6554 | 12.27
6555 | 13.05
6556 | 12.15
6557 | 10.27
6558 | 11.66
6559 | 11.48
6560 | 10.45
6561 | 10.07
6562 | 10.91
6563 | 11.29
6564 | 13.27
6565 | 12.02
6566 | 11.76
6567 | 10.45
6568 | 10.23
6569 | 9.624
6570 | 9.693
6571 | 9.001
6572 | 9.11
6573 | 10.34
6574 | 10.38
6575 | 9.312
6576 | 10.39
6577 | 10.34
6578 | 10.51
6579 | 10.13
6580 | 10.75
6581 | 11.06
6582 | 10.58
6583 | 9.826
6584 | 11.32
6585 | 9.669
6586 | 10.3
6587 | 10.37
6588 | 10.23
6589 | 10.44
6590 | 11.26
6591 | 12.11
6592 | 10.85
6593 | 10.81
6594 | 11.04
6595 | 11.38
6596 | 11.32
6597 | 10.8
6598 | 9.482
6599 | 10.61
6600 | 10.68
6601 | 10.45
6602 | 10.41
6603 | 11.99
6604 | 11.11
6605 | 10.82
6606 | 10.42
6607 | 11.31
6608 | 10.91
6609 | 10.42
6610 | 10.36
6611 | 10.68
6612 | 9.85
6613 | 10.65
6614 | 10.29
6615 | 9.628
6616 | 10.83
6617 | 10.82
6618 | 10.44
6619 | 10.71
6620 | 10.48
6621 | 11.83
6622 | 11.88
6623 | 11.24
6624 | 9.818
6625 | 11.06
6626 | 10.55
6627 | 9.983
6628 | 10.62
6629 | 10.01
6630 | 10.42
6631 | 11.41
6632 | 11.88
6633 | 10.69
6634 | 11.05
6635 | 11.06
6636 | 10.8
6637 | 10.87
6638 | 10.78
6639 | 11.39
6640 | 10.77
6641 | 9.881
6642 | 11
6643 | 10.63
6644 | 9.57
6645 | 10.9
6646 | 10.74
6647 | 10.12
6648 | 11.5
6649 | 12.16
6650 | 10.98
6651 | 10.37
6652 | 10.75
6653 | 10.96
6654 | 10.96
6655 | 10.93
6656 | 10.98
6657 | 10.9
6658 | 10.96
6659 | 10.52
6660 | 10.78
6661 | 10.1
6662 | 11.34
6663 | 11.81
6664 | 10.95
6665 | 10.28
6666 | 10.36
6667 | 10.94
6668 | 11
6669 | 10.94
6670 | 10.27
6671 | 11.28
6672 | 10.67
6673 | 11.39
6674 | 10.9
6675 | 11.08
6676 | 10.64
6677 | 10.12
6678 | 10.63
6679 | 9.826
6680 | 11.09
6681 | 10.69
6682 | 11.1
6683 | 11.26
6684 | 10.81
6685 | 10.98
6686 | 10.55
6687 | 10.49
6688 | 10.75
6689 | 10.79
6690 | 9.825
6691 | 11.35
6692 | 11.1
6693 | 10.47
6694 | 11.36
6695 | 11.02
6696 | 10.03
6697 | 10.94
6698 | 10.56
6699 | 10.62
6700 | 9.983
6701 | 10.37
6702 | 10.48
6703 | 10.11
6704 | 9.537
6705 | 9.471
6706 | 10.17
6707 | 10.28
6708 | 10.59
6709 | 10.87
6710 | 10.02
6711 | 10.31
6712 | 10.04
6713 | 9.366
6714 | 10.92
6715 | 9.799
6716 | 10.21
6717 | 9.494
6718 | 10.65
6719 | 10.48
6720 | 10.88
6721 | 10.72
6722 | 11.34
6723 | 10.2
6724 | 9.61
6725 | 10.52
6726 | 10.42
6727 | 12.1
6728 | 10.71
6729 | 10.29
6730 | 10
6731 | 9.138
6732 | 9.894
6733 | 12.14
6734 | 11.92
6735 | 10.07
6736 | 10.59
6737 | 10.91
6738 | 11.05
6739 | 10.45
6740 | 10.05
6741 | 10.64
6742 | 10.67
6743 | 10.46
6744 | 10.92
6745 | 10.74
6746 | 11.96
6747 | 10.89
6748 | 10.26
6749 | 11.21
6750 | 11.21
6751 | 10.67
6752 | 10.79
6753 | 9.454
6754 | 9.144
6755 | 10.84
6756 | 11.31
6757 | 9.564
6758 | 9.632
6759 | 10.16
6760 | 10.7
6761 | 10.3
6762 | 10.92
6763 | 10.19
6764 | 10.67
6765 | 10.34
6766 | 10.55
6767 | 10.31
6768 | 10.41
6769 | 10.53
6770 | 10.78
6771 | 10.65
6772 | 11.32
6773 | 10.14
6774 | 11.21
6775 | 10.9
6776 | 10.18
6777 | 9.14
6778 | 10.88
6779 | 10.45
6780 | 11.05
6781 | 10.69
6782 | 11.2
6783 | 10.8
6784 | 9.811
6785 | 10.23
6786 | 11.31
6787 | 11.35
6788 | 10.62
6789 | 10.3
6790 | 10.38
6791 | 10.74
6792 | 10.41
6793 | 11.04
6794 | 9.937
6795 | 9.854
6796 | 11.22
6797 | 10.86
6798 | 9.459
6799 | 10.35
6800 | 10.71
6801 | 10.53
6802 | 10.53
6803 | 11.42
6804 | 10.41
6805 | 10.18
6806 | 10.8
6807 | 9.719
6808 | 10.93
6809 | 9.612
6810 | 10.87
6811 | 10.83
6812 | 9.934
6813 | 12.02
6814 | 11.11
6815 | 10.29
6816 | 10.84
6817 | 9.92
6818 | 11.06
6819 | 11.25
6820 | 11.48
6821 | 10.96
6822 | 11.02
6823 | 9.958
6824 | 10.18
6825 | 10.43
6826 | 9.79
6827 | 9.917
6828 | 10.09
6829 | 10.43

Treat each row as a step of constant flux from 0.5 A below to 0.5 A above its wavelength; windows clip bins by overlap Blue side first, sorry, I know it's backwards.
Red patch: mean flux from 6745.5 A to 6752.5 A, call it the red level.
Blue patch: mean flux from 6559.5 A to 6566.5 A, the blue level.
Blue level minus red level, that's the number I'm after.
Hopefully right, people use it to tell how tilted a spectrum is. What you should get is 0.4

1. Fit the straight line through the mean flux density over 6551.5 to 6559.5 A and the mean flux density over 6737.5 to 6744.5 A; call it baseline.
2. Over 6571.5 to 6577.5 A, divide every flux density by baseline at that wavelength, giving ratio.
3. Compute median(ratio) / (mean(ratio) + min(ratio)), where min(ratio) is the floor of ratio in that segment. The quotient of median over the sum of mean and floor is 0.542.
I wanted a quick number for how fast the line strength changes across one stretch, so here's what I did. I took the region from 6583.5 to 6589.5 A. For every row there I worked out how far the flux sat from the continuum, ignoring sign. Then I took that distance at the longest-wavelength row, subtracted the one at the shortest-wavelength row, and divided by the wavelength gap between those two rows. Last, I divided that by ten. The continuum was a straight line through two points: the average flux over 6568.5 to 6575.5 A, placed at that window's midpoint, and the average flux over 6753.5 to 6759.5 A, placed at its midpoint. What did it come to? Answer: -0.018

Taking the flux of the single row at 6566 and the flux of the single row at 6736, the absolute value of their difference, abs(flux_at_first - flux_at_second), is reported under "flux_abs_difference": 1.2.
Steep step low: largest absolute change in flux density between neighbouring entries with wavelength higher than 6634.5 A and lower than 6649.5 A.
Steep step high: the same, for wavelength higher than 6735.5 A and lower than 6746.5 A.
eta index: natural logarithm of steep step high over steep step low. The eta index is -0.1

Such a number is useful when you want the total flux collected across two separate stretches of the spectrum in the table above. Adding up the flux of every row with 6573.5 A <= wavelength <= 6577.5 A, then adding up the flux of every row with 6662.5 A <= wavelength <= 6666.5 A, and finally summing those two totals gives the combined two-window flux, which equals 84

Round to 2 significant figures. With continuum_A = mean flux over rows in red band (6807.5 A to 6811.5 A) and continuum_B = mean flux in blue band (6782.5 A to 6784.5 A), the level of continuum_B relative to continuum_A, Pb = 0.98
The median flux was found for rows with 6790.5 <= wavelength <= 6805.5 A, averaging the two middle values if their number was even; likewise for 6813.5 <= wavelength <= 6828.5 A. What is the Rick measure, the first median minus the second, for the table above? 0.10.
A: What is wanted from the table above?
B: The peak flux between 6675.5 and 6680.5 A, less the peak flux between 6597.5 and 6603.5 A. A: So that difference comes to -0.9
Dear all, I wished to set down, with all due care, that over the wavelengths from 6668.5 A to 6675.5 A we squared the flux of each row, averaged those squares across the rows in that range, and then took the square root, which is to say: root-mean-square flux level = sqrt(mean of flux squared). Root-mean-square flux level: 10.9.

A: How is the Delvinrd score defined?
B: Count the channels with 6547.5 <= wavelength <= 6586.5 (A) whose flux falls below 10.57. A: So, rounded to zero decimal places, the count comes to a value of 20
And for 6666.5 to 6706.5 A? 16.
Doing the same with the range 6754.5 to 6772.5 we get 10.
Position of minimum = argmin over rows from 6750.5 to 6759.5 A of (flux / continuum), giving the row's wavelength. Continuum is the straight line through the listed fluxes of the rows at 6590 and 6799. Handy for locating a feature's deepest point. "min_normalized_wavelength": 6754 A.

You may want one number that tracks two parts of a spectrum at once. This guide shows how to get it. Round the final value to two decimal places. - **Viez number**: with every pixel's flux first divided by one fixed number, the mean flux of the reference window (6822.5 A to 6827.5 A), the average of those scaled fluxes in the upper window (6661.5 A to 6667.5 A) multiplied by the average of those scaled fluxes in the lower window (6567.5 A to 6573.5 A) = 1.05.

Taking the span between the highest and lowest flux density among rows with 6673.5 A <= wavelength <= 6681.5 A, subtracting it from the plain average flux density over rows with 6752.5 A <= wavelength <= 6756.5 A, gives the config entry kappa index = 8.9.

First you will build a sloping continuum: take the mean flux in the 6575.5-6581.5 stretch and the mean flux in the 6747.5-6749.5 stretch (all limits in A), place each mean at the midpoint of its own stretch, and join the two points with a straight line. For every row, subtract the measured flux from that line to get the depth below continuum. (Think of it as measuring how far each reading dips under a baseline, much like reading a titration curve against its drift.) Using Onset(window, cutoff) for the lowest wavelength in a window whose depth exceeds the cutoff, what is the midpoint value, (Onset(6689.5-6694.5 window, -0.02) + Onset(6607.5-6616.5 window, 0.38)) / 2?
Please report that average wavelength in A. 6651.0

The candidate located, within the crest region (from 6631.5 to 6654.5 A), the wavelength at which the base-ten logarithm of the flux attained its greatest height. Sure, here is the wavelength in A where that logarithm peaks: 6649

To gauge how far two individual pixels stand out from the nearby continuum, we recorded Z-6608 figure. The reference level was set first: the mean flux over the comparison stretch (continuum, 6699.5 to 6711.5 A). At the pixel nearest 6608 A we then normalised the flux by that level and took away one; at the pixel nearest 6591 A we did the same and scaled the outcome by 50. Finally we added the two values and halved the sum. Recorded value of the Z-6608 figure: 4.8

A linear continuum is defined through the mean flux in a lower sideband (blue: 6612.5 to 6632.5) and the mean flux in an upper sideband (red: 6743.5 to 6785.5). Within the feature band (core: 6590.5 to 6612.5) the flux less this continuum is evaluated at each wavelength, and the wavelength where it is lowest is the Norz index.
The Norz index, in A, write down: 6598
